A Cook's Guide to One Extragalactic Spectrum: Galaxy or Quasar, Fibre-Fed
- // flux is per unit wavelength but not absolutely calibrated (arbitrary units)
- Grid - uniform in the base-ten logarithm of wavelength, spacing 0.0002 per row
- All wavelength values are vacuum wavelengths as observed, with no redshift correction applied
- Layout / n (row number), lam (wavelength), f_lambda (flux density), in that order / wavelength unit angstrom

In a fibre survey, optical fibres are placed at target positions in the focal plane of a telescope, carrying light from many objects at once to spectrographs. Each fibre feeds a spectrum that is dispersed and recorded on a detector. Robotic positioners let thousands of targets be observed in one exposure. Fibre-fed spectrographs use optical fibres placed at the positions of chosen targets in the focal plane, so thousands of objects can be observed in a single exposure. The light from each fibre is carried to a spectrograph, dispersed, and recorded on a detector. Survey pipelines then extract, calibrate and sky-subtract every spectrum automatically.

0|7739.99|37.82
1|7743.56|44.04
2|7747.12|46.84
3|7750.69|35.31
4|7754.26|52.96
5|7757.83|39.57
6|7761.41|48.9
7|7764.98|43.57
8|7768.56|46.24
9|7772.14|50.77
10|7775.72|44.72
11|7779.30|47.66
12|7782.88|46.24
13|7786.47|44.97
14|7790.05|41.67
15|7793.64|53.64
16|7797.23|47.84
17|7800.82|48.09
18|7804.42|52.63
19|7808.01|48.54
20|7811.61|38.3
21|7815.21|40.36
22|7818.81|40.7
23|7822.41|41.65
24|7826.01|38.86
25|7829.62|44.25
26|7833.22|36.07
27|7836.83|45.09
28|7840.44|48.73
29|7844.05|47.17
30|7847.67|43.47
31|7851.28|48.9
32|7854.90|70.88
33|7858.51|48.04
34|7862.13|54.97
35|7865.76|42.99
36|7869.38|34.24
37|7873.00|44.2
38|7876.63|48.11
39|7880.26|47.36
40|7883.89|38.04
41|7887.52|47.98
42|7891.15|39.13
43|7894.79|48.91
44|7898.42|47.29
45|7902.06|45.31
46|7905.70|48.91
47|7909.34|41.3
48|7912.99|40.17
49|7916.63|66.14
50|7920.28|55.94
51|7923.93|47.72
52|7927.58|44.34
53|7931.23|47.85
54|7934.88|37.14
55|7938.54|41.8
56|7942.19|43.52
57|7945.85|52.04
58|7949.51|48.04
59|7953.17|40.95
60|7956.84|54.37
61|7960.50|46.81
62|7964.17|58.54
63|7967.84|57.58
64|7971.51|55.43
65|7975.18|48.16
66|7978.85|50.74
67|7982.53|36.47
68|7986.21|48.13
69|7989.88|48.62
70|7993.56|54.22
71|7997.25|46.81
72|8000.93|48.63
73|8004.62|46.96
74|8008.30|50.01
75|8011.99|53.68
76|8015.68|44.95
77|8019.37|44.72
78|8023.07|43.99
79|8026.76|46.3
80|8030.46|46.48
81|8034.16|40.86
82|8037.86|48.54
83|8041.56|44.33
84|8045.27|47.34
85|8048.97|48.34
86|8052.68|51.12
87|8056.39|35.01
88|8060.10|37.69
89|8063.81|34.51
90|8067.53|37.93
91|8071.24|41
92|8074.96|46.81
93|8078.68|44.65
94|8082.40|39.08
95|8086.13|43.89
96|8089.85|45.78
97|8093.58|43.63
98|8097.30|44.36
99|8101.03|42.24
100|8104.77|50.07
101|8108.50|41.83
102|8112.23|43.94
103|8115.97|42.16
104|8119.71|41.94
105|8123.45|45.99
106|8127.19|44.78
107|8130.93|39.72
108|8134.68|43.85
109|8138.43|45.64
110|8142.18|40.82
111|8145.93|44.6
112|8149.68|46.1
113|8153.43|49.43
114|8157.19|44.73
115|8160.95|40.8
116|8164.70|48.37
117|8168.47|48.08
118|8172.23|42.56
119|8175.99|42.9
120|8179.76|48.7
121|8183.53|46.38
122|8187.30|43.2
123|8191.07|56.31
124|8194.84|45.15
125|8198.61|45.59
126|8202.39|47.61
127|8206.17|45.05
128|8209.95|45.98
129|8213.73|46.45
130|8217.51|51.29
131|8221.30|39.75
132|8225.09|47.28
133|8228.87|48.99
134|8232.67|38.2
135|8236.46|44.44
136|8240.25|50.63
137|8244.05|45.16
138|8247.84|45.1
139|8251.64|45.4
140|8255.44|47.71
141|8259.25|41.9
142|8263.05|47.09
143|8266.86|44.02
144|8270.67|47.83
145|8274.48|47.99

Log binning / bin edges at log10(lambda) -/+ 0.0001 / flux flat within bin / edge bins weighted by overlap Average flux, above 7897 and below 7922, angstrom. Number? 49.3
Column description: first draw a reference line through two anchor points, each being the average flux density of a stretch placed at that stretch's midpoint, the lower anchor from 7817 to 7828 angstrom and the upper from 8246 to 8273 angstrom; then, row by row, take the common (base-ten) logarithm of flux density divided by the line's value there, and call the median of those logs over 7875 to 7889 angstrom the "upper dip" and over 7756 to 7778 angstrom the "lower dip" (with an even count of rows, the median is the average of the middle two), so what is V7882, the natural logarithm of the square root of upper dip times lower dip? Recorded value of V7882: -2.8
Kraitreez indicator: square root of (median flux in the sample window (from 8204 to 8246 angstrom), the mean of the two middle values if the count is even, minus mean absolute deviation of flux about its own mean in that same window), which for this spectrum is 6.56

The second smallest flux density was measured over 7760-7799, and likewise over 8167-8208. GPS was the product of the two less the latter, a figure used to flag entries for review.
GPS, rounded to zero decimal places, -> 1826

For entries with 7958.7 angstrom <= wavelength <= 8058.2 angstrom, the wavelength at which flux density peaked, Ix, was 7964.17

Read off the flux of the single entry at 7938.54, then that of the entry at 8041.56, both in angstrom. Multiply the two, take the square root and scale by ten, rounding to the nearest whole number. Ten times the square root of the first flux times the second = 430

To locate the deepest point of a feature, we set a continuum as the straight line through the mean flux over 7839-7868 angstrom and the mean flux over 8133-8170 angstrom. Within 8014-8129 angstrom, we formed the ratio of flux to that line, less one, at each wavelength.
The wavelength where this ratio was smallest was 8063.81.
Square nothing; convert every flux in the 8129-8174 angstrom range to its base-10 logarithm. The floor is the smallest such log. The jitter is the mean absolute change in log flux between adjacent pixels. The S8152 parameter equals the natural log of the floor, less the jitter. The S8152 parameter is 0.43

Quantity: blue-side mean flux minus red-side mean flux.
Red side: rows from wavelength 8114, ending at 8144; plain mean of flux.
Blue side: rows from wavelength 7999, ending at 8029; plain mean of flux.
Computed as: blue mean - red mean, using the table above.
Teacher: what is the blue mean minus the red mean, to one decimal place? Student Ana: 4.3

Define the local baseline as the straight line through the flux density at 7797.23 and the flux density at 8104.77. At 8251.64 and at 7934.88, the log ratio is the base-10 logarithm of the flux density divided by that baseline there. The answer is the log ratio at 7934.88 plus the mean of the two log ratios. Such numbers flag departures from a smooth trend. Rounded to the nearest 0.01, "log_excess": -0.20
